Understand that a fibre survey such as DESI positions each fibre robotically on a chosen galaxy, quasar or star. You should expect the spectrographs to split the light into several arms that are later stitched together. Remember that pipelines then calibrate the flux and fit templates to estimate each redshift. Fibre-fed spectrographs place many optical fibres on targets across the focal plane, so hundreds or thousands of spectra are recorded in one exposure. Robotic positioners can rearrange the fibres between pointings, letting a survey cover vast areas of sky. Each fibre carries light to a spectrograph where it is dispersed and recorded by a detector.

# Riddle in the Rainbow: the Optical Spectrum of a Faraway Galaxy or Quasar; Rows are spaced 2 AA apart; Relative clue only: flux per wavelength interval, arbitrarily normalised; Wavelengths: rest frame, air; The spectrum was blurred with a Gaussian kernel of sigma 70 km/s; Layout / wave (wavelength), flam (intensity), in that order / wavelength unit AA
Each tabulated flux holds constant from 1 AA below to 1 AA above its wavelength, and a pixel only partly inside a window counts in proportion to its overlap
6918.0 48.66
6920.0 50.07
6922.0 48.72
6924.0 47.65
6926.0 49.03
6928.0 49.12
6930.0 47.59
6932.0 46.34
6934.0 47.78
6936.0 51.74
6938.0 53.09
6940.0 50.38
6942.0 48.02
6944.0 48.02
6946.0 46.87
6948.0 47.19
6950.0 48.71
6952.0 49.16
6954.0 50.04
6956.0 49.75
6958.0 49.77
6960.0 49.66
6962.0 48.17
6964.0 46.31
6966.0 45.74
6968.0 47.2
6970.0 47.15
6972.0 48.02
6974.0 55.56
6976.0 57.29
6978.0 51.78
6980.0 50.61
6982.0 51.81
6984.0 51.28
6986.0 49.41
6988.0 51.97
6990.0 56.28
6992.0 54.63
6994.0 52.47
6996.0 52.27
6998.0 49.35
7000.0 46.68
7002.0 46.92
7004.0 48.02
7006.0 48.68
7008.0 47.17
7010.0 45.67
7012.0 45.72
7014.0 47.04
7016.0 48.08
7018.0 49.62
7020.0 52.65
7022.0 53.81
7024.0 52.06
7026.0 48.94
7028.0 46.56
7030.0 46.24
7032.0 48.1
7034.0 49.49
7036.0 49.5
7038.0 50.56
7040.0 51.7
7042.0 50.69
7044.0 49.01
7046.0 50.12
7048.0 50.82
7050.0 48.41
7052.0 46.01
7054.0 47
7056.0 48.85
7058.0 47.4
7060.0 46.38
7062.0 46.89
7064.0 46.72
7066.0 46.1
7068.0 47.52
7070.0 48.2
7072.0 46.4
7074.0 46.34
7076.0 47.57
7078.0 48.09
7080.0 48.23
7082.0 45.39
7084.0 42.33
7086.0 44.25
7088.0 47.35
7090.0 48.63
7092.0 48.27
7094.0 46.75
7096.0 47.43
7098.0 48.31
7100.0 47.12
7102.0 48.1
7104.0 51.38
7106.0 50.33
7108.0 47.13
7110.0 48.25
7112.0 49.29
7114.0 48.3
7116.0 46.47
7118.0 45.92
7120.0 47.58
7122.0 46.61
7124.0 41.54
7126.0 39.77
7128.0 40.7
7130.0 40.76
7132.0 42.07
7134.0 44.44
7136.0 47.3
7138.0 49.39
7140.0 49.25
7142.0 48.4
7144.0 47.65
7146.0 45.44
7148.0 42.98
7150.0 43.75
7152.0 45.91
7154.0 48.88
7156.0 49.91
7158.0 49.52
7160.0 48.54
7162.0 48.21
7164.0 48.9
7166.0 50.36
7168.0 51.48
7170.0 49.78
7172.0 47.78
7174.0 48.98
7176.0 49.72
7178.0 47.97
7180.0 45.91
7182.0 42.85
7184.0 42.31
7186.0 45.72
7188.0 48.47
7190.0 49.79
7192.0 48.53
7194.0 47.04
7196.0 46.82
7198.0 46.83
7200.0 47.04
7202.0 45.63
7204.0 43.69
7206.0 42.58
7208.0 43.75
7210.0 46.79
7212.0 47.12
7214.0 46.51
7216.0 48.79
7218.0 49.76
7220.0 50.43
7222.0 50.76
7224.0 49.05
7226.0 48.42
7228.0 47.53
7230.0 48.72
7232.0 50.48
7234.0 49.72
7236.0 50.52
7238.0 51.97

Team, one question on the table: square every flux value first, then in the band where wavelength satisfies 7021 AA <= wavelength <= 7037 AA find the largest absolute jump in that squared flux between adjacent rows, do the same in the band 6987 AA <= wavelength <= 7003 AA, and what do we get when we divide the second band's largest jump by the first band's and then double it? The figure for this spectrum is 3.0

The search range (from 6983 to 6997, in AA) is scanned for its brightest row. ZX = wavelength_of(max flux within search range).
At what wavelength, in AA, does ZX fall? 6990.0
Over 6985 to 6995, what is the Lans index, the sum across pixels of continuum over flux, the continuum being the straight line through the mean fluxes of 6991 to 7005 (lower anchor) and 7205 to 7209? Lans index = 4.76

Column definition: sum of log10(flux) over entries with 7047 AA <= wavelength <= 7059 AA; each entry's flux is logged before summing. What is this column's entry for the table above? 10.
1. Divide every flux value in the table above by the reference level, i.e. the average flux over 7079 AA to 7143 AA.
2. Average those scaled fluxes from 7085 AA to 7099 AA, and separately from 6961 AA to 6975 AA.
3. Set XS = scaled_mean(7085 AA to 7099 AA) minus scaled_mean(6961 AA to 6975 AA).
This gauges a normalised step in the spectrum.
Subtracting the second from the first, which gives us -0.022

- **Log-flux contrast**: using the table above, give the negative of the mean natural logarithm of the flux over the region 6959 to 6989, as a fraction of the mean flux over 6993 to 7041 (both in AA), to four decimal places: -0.0798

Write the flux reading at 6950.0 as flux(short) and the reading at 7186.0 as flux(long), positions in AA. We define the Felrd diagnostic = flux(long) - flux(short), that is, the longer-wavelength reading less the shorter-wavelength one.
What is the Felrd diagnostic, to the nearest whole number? -3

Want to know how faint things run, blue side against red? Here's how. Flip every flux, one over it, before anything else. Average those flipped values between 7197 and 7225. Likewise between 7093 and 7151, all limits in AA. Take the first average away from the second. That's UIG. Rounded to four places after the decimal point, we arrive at 0.0004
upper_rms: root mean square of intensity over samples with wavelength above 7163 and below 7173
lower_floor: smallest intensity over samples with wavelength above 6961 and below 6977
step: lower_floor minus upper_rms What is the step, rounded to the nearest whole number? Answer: -4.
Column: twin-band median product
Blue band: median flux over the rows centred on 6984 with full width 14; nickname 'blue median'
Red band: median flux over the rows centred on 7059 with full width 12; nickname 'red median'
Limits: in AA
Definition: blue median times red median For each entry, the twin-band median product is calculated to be 2431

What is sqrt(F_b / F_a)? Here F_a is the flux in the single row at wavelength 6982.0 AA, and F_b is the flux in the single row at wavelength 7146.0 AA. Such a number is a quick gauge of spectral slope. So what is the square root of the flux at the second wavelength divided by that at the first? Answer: 0.94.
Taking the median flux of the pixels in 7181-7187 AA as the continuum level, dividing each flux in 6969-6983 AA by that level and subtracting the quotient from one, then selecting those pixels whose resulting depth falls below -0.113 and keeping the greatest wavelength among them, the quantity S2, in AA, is 6982.0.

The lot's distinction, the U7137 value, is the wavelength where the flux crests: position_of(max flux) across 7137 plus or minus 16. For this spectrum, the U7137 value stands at 7138.0 AA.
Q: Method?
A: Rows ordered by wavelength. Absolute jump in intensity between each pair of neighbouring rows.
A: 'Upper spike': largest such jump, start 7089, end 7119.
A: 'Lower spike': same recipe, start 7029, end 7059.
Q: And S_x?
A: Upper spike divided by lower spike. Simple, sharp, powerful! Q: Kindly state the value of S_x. 1.4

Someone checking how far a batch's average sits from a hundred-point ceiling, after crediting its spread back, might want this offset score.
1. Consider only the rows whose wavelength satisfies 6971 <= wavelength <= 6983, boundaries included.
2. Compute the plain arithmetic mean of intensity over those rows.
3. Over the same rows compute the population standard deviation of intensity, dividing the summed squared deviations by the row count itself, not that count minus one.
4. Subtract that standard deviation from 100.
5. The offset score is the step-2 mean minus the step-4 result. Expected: -44.4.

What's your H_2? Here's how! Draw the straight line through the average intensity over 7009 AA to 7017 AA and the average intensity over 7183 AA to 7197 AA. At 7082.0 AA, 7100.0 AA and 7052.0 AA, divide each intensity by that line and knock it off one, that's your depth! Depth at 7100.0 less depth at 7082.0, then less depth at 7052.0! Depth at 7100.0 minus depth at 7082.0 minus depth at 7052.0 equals -0.05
